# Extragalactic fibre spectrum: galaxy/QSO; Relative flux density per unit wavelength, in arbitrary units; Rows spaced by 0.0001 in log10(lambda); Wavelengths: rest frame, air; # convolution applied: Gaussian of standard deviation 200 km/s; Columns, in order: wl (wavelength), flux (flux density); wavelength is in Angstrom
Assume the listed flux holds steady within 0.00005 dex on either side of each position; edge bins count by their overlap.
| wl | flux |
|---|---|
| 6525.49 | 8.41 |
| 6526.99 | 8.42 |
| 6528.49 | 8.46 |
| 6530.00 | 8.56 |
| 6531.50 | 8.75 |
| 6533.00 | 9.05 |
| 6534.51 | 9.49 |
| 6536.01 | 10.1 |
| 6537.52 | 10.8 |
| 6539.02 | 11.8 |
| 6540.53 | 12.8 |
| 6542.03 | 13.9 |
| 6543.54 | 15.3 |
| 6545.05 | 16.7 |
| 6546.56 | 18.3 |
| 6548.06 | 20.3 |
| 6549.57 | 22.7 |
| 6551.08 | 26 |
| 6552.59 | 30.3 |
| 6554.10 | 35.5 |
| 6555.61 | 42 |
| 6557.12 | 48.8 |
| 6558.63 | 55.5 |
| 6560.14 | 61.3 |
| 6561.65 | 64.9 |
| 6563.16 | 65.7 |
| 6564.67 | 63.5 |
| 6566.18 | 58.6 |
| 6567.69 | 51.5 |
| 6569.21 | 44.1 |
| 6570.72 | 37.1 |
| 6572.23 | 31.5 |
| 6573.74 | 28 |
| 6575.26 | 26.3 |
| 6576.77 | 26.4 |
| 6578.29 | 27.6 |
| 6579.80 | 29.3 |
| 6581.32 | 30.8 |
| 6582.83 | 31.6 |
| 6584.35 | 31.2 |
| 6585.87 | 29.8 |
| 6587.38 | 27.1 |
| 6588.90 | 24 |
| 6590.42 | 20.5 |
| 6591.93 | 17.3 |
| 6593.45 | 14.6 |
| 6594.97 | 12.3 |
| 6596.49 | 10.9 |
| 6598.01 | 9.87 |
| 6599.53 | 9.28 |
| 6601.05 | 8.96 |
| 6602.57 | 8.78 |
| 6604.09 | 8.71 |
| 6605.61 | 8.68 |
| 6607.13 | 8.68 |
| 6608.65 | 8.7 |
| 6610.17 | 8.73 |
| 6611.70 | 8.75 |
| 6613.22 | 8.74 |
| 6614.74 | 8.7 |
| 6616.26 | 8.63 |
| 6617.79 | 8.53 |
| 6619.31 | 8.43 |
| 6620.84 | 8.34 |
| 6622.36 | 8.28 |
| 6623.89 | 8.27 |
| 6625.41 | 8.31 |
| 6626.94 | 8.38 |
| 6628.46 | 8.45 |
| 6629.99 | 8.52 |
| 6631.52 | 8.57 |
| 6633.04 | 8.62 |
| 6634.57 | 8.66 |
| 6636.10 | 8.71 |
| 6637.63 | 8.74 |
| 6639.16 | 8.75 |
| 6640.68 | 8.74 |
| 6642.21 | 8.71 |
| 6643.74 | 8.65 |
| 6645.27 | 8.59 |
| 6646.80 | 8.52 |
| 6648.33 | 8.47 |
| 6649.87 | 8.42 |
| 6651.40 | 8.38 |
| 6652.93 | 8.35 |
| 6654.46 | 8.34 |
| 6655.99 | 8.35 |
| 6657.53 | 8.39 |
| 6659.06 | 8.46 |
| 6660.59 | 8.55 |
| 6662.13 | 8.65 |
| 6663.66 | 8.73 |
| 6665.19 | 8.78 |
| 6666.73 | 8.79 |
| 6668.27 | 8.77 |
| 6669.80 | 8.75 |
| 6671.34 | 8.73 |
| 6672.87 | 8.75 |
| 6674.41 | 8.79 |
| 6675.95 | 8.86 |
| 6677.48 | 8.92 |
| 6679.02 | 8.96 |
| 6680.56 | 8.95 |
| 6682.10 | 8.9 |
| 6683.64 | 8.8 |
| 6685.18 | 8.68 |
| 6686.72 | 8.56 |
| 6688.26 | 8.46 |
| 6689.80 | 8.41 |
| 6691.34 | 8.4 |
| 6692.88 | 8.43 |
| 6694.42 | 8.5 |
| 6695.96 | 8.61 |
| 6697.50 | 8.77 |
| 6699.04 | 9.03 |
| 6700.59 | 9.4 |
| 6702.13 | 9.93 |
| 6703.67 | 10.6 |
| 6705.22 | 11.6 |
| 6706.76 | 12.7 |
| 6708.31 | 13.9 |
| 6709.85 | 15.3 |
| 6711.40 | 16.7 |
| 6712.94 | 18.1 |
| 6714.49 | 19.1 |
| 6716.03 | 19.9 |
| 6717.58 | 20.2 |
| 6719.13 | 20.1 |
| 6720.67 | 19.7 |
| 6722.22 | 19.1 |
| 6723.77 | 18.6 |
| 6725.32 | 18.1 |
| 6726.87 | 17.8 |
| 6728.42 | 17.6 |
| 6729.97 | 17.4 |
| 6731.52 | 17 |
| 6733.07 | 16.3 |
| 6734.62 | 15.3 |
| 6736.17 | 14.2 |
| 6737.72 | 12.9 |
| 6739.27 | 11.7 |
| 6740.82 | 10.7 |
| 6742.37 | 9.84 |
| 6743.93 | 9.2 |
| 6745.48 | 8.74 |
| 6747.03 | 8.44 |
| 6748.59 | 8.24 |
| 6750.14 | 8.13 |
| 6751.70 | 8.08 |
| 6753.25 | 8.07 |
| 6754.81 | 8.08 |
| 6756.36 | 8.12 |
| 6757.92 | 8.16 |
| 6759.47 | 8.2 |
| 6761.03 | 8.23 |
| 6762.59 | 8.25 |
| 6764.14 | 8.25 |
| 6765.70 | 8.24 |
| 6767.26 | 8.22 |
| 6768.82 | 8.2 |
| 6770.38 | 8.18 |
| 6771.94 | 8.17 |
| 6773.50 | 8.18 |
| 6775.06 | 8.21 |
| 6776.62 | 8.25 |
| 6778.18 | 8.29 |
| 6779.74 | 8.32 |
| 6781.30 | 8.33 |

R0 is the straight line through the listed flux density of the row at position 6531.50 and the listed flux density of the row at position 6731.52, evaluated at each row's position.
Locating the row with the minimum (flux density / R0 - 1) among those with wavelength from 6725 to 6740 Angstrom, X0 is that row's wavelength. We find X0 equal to 6739.27 Angstrom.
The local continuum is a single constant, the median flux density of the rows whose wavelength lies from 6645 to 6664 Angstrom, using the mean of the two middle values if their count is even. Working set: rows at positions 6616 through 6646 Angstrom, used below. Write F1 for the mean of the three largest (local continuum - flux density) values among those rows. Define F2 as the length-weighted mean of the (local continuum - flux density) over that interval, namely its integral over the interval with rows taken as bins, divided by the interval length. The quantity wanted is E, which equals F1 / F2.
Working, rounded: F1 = 0.17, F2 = 0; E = -2.1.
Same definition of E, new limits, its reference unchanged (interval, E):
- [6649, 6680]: -0.6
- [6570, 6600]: 0.1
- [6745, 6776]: 1.6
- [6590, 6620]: 0.0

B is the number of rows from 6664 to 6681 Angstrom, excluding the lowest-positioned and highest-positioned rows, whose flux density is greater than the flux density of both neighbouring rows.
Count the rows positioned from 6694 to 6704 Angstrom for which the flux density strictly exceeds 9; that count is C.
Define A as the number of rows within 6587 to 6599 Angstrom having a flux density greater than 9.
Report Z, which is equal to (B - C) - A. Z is -10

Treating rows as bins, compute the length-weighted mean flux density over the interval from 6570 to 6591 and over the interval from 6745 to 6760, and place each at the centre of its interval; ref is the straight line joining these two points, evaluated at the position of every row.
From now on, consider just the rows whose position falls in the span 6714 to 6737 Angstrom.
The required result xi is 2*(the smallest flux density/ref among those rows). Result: 2.79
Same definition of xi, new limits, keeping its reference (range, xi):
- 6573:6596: 0.91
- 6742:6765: 1.90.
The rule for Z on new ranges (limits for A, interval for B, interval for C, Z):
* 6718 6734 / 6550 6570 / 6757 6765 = -9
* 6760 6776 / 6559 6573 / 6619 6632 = 1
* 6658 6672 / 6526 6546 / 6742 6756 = -2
